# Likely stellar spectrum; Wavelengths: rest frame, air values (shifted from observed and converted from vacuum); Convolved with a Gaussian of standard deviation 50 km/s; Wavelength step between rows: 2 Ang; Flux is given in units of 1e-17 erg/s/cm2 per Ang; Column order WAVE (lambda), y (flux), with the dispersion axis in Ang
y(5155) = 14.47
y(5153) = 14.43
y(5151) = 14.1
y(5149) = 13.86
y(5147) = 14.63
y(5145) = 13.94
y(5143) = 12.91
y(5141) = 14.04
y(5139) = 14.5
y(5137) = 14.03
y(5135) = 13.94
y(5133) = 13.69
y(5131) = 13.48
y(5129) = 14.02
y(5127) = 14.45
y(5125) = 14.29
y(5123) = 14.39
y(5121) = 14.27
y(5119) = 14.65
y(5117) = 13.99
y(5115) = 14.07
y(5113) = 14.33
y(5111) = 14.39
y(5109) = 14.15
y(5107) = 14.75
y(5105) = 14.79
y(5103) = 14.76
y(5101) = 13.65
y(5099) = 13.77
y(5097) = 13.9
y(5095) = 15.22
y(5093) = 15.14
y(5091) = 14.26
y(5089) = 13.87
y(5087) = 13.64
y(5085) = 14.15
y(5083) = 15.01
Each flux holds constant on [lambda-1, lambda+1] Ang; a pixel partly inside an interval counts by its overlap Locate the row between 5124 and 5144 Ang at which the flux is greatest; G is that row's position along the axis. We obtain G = 5139 Ang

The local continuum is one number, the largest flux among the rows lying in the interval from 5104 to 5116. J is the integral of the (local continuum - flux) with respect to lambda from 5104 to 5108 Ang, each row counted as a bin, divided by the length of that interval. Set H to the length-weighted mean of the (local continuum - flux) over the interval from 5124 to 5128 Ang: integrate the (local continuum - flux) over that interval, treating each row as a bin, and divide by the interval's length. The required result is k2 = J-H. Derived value -0.40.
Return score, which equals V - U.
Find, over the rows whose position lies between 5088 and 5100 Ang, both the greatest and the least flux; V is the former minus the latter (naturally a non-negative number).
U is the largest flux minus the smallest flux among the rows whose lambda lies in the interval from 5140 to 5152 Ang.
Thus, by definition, -0.3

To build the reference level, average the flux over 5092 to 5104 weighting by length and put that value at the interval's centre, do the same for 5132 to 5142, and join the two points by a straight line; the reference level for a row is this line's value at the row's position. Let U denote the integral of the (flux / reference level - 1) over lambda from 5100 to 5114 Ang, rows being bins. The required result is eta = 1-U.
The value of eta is 0.92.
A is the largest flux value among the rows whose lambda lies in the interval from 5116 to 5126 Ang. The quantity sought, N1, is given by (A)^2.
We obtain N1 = 215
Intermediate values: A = 14.65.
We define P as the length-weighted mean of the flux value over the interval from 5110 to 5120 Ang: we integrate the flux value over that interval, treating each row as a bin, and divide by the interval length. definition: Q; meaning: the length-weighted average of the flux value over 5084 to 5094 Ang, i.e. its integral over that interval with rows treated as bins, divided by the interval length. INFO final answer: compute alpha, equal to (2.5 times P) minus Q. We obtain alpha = 21.5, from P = 14.3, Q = 14.2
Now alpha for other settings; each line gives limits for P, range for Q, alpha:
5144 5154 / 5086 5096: 21.1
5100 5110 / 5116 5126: 21.7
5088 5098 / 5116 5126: 21.9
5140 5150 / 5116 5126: 20.4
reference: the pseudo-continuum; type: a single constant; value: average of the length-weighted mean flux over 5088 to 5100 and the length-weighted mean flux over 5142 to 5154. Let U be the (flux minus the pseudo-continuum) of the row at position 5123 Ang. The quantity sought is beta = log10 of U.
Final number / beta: -0.7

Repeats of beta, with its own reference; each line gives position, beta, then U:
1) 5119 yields -0.3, 0.48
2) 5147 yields -0.3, 0.46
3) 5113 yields -0.8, 0.16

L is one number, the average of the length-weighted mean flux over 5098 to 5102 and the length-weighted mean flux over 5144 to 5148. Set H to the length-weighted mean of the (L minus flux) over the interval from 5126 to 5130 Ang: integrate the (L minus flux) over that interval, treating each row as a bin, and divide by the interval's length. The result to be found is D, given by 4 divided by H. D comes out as -17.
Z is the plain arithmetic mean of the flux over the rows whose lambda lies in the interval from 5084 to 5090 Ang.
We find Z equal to 13.9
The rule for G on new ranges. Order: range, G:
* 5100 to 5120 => 5105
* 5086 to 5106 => 5095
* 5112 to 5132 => 5119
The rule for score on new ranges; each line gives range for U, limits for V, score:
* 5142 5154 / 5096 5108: -0.6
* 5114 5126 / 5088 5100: 0.8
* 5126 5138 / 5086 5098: 0.6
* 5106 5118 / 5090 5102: 0.8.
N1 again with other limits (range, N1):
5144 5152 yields 214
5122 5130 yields 209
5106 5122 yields 218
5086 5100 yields 232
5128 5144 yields 210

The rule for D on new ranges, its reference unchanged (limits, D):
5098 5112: -12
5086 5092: 54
